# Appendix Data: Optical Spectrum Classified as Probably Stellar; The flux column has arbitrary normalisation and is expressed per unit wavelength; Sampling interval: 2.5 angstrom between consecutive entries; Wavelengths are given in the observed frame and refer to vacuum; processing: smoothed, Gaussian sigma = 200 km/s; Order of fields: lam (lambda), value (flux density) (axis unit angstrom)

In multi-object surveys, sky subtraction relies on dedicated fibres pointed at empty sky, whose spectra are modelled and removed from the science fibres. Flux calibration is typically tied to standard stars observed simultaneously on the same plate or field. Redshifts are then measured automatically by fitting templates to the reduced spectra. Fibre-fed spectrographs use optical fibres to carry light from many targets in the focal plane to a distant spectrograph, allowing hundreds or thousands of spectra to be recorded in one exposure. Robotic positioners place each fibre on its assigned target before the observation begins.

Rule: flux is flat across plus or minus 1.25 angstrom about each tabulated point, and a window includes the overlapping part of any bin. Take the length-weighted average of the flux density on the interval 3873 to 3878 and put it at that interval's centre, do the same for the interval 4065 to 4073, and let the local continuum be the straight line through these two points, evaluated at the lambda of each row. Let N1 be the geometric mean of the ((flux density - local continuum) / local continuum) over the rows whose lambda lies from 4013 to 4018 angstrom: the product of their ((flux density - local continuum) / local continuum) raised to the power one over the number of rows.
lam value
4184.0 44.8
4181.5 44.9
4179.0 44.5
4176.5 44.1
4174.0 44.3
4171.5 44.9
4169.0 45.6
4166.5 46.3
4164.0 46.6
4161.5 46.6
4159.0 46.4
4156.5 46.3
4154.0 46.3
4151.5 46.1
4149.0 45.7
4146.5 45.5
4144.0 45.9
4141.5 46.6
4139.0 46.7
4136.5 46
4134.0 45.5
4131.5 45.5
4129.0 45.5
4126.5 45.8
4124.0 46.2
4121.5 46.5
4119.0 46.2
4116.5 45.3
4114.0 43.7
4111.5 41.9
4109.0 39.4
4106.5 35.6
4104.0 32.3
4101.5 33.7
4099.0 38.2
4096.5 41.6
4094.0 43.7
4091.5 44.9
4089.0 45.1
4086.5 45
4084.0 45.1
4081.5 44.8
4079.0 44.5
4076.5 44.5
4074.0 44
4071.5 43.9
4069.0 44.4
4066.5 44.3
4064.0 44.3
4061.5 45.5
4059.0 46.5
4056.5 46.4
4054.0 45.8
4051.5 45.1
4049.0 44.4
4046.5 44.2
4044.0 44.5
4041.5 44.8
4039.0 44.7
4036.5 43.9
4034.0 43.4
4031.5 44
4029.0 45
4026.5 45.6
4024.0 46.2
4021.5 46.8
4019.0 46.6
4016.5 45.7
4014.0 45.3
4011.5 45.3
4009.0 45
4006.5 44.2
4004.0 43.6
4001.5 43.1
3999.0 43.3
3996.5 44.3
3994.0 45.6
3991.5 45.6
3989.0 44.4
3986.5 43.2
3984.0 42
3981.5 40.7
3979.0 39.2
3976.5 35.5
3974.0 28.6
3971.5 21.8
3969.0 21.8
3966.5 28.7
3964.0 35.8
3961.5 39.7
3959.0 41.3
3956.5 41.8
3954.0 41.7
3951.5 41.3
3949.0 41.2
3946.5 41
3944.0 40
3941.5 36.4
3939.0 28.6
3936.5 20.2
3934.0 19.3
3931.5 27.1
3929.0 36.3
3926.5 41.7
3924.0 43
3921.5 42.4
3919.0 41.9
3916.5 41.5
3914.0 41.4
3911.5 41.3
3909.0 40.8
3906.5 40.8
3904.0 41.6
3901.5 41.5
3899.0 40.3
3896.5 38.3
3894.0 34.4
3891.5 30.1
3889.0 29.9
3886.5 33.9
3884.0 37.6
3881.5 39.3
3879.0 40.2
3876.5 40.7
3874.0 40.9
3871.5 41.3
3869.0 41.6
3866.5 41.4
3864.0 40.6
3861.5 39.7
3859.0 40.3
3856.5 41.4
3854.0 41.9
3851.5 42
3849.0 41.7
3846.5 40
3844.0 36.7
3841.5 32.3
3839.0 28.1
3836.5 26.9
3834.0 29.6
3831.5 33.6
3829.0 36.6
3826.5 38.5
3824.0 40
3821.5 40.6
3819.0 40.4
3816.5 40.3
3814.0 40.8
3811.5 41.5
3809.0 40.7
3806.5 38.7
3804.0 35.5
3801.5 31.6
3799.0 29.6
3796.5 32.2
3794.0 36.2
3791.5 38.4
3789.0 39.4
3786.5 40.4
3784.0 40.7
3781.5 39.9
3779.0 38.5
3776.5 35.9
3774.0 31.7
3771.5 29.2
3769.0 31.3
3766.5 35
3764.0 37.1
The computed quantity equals 0.052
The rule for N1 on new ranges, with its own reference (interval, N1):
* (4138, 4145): 0.018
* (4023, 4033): 0.033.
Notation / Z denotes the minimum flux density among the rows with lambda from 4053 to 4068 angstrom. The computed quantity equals 44.3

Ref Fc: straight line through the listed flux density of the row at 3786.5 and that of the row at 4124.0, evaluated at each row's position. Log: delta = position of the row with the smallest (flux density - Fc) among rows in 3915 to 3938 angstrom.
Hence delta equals 3934.0 angstrom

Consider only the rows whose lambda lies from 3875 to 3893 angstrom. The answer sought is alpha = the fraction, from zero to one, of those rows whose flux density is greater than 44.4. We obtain 0.0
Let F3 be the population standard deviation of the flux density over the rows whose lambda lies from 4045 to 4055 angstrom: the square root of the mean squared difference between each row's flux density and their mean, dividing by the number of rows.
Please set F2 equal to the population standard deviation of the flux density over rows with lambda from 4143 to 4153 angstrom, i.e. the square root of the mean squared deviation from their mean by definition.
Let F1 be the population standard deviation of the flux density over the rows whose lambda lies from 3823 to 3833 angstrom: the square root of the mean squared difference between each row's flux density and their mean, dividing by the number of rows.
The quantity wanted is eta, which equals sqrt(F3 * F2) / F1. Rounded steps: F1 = 2.39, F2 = 0.22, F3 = 0.6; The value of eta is 0.2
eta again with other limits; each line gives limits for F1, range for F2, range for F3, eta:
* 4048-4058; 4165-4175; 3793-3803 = 1.8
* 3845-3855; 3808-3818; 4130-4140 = 0.6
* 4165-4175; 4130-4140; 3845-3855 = 0.8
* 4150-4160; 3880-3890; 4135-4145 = 10.4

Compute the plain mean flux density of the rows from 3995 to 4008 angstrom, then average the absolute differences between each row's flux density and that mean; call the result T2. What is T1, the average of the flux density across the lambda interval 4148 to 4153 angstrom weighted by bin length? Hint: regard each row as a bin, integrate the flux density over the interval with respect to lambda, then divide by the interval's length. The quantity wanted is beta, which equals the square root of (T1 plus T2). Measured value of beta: 6.81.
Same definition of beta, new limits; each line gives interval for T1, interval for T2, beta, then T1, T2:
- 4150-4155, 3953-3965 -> 6.93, 46.2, 1.8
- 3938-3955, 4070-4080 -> 6.24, 38.7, 0.3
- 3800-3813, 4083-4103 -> 6.38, 37.5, 3.2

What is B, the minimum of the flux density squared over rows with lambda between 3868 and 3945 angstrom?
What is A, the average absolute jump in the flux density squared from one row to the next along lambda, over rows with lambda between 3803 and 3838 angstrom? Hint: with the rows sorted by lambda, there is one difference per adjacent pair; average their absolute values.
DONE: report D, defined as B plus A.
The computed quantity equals 489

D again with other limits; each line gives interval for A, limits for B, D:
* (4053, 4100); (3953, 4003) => 532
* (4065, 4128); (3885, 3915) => 992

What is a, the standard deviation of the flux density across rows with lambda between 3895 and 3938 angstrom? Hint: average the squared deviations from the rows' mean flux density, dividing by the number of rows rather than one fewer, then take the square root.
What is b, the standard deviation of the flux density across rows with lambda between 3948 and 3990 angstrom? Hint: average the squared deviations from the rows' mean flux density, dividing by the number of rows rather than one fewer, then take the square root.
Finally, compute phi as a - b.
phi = 0.4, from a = 7.4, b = 7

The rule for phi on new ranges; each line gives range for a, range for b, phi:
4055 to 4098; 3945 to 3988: -5.8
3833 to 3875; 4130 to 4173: 4.6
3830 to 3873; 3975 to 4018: 2.5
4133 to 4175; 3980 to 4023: -0.9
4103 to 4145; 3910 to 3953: -3.6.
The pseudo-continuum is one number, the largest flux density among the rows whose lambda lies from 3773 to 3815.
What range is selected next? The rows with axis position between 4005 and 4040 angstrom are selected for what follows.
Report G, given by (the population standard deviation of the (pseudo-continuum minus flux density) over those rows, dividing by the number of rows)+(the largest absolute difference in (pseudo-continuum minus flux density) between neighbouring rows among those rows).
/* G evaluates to 2.0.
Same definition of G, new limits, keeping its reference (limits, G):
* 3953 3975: 15.0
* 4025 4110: 7.9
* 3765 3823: 8.2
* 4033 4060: 1.7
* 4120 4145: 1.1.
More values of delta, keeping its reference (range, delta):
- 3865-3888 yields 3886.5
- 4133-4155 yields 4146.5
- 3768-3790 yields 3771.5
